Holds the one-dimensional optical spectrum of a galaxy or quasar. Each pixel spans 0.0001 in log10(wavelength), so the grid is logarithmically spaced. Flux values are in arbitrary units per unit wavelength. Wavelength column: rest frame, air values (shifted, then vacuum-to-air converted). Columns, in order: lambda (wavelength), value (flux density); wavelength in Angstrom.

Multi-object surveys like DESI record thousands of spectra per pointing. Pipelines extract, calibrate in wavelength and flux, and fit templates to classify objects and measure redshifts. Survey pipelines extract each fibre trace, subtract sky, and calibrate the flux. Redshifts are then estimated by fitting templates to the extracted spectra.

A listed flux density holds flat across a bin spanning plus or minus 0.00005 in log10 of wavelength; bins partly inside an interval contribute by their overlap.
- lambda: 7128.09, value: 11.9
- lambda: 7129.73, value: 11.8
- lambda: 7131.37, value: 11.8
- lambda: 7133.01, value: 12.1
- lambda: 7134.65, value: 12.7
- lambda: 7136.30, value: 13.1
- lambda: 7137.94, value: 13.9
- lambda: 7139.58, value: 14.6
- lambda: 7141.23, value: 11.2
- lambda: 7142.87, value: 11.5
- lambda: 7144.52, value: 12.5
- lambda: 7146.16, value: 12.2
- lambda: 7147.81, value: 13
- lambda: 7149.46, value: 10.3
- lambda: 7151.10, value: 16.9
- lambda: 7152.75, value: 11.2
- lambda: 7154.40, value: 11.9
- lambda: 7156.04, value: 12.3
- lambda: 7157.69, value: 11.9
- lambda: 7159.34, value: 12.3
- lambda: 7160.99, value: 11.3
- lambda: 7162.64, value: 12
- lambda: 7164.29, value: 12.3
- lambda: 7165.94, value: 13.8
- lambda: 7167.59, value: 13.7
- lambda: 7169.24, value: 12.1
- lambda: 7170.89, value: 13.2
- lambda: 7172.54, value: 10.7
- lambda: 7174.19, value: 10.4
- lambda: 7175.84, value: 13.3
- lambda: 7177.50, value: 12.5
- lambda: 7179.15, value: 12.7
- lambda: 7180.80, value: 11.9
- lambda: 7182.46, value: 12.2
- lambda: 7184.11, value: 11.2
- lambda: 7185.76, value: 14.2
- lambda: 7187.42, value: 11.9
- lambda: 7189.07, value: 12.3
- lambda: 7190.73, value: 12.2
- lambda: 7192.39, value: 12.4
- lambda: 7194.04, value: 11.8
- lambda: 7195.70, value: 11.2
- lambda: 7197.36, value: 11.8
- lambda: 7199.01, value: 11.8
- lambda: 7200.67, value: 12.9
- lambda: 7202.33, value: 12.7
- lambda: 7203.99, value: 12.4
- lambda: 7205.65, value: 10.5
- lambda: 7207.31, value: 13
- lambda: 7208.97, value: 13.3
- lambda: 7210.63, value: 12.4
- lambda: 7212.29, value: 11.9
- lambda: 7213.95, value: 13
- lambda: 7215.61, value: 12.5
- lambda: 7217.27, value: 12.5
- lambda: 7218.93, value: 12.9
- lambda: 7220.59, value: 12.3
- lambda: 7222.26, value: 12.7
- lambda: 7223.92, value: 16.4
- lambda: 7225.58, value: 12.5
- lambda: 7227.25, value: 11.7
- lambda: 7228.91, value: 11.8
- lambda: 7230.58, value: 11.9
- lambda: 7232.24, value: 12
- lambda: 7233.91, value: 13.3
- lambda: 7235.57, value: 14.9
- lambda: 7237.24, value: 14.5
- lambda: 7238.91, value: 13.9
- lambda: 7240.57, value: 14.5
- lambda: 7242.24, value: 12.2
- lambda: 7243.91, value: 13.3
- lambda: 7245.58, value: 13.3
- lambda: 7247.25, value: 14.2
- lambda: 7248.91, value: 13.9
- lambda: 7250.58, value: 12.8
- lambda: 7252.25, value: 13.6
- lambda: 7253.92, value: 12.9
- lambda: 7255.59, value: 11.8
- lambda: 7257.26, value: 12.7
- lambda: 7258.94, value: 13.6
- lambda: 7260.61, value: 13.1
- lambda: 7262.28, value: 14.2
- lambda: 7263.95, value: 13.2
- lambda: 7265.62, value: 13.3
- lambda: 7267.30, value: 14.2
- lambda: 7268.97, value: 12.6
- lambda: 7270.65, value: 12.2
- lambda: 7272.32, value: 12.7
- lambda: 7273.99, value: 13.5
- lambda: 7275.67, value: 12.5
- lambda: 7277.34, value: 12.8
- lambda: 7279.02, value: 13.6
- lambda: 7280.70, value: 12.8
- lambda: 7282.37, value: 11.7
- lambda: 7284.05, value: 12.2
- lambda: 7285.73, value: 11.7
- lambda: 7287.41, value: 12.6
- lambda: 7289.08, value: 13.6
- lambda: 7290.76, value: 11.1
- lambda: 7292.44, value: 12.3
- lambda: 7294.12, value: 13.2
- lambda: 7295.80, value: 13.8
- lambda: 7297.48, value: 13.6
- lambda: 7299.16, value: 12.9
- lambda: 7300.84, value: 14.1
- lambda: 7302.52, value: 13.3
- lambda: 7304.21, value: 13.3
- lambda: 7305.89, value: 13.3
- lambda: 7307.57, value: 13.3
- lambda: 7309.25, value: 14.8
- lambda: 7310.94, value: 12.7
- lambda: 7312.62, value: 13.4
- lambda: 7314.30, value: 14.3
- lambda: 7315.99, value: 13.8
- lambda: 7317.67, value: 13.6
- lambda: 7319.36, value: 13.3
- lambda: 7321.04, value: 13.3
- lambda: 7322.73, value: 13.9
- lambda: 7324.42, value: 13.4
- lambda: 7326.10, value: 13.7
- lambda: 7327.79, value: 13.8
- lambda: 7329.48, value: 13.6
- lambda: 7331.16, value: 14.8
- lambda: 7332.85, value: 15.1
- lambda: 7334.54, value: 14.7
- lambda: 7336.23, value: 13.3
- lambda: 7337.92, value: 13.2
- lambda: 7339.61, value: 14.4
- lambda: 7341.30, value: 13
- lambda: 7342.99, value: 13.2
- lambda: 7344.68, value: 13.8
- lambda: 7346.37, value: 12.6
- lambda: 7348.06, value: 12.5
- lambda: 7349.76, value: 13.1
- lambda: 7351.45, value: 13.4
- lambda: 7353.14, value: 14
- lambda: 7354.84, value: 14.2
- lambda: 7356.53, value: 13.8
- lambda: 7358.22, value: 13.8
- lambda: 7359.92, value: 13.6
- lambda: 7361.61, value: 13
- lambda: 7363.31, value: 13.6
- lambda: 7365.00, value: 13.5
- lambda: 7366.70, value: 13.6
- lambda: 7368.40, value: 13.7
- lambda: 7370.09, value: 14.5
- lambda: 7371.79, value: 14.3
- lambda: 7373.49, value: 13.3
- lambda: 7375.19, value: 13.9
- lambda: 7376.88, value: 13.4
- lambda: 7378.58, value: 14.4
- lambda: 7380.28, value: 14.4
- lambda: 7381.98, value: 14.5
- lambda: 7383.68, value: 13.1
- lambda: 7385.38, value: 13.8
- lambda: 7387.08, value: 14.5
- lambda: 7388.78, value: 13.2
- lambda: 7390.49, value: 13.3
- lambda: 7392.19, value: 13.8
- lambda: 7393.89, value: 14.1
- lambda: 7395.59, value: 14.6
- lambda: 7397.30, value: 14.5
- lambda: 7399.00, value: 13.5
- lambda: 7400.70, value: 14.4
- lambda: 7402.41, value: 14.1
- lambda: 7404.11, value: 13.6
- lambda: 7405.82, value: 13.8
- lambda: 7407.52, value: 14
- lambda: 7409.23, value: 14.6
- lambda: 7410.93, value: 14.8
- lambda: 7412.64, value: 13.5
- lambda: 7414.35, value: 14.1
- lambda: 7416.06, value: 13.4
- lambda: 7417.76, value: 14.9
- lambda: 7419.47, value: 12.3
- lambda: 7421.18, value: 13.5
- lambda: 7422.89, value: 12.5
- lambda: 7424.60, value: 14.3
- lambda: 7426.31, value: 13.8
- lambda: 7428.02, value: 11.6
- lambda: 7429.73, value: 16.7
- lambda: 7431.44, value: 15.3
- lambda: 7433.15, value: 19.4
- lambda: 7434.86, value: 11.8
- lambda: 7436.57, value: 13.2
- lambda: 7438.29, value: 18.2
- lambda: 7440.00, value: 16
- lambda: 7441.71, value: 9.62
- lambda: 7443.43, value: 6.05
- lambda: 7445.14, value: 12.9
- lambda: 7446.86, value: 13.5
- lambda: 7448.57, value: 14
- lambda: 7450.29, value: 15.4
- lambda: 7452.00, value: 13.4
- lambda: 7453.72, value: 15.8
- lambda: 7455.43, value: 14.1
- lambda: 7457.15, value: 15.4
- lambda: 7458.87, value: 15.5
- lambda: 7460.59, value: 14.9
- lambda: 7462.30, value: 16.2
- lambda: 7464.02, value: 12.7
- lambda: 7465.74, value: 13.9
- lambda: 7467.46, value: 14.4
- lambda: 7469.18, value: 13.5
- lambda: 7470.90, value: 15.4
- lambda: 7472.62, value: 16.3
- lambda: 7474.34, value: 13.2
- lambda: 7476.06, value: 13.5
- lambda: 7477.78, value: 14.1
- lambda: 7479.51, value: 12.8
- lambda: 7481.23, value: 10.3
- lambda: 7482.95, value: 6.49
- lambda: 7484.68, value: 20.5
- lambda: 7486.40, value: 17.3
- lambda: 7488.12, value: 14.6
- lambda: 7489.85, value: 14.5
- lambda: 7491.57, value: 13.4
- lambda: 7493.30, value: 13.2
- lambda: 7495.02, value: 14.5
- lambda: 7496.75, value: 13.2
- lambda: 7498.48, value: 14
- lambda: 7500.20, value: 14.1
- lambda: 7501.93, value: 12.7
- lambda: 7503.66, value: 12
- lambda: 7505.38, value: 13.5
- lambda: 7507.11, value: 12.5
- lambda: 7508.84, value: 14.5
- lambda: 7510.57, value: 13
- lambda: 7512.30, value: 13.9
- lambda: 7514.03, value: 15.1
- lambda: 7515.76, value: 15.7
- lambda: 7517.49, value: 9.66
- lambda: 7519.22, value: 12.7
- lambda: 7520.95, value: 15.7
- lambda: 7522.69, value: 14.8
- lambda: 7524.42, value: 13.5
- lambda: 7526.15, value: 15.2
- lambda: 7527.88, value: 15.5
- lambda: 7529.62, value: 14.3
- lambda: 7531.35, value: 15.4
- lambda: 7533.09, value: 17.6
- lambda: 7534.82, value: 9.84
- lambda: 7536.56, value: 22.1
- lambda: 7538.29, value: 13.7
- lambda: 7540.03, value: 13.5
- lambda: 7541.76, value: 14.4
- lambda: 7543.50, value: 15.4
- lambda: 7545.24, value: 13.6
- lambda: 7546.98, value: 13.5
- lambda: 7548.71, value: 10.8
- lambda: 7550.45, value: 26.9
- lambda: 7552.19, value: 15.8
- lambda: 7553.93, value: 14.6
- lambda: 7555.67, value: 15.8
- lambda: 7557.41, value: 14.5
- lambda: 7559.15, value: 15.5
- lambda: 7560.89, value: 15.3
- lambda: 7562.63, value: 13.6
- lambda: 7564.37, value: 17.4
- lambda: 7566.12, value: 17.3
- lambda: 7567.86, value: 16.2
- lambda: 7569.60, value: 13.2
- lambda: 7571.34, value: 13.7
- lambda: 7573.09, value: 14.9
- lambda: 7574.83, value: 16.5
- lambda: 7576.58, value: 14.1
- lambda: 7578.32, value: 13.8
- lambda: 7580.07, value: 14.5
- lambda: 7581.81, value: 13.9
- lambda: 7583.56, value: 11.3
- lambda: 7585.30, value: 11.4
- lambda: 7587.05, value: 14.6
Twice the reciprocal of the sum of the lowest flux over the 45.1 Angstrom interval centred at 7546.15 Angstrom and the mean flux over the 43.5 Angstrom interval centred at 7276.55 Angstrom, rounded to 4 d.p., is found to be 0.0881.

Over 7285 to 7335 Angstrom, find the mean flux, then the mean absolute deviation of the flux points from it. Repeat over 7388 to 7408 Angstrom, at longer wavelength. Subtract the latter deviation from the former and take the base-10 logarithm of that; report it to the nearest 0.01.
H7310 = -0.64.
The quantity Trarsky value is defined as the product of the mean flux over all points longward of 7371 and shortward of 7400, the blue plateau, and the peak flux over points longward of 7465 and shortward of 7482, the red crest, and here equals 227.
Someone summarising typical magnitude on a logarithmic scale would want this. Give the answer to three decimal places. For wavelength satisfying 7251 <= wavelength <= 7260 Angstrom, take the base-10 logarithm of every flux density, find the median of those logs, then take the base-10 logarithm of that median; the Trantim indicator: 0.046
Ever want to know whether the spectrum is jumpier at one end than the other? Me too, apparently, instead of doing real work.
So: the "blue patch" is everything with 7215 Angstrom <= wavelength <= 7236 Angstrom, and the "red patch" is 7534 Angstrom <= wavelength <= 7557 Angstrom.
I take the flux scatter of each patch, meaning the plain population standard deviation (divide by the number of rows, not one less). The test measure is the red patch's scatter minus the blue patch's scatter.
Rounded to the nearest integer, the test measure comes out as 3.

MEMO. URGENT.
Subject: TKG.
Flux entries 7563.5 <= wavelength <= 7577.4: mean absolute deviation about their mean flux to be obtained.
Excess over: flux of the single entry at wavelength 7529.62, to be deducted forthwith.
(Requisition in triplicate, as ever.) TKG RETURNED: -12.9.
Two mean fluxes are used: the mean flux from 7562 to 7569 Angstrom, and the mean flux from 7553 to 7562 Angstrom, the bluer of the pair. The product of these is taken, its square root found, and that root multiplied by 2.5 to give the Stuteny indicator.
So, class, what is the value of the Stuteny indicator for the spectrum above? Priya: 39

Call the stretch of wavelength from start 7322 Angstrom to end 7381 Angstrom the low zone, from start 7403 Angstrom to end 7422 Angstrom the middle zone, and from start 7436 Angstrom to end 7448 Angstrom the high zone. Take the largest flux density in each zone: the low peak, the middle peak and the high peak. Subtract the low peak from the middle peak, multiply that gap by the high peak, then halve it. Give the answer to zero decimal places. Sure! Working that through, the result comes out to -2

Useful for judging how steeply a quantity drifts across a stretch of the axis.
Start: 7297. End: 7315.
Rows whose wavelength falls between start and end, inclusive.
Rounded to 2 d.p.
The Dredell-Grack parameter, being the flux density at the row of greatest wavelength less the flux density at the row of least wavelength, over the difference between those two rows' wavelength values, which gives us 0.04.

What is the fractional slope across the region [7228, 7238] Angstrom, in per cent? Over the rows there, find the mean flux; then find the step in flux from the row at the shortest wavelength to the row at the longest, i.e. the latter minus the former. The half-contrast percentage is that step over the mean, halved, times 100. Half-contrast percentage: 10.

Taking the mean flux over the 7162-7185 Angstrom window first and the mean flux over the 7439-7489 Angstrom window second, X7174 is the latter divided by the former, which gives 1.13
